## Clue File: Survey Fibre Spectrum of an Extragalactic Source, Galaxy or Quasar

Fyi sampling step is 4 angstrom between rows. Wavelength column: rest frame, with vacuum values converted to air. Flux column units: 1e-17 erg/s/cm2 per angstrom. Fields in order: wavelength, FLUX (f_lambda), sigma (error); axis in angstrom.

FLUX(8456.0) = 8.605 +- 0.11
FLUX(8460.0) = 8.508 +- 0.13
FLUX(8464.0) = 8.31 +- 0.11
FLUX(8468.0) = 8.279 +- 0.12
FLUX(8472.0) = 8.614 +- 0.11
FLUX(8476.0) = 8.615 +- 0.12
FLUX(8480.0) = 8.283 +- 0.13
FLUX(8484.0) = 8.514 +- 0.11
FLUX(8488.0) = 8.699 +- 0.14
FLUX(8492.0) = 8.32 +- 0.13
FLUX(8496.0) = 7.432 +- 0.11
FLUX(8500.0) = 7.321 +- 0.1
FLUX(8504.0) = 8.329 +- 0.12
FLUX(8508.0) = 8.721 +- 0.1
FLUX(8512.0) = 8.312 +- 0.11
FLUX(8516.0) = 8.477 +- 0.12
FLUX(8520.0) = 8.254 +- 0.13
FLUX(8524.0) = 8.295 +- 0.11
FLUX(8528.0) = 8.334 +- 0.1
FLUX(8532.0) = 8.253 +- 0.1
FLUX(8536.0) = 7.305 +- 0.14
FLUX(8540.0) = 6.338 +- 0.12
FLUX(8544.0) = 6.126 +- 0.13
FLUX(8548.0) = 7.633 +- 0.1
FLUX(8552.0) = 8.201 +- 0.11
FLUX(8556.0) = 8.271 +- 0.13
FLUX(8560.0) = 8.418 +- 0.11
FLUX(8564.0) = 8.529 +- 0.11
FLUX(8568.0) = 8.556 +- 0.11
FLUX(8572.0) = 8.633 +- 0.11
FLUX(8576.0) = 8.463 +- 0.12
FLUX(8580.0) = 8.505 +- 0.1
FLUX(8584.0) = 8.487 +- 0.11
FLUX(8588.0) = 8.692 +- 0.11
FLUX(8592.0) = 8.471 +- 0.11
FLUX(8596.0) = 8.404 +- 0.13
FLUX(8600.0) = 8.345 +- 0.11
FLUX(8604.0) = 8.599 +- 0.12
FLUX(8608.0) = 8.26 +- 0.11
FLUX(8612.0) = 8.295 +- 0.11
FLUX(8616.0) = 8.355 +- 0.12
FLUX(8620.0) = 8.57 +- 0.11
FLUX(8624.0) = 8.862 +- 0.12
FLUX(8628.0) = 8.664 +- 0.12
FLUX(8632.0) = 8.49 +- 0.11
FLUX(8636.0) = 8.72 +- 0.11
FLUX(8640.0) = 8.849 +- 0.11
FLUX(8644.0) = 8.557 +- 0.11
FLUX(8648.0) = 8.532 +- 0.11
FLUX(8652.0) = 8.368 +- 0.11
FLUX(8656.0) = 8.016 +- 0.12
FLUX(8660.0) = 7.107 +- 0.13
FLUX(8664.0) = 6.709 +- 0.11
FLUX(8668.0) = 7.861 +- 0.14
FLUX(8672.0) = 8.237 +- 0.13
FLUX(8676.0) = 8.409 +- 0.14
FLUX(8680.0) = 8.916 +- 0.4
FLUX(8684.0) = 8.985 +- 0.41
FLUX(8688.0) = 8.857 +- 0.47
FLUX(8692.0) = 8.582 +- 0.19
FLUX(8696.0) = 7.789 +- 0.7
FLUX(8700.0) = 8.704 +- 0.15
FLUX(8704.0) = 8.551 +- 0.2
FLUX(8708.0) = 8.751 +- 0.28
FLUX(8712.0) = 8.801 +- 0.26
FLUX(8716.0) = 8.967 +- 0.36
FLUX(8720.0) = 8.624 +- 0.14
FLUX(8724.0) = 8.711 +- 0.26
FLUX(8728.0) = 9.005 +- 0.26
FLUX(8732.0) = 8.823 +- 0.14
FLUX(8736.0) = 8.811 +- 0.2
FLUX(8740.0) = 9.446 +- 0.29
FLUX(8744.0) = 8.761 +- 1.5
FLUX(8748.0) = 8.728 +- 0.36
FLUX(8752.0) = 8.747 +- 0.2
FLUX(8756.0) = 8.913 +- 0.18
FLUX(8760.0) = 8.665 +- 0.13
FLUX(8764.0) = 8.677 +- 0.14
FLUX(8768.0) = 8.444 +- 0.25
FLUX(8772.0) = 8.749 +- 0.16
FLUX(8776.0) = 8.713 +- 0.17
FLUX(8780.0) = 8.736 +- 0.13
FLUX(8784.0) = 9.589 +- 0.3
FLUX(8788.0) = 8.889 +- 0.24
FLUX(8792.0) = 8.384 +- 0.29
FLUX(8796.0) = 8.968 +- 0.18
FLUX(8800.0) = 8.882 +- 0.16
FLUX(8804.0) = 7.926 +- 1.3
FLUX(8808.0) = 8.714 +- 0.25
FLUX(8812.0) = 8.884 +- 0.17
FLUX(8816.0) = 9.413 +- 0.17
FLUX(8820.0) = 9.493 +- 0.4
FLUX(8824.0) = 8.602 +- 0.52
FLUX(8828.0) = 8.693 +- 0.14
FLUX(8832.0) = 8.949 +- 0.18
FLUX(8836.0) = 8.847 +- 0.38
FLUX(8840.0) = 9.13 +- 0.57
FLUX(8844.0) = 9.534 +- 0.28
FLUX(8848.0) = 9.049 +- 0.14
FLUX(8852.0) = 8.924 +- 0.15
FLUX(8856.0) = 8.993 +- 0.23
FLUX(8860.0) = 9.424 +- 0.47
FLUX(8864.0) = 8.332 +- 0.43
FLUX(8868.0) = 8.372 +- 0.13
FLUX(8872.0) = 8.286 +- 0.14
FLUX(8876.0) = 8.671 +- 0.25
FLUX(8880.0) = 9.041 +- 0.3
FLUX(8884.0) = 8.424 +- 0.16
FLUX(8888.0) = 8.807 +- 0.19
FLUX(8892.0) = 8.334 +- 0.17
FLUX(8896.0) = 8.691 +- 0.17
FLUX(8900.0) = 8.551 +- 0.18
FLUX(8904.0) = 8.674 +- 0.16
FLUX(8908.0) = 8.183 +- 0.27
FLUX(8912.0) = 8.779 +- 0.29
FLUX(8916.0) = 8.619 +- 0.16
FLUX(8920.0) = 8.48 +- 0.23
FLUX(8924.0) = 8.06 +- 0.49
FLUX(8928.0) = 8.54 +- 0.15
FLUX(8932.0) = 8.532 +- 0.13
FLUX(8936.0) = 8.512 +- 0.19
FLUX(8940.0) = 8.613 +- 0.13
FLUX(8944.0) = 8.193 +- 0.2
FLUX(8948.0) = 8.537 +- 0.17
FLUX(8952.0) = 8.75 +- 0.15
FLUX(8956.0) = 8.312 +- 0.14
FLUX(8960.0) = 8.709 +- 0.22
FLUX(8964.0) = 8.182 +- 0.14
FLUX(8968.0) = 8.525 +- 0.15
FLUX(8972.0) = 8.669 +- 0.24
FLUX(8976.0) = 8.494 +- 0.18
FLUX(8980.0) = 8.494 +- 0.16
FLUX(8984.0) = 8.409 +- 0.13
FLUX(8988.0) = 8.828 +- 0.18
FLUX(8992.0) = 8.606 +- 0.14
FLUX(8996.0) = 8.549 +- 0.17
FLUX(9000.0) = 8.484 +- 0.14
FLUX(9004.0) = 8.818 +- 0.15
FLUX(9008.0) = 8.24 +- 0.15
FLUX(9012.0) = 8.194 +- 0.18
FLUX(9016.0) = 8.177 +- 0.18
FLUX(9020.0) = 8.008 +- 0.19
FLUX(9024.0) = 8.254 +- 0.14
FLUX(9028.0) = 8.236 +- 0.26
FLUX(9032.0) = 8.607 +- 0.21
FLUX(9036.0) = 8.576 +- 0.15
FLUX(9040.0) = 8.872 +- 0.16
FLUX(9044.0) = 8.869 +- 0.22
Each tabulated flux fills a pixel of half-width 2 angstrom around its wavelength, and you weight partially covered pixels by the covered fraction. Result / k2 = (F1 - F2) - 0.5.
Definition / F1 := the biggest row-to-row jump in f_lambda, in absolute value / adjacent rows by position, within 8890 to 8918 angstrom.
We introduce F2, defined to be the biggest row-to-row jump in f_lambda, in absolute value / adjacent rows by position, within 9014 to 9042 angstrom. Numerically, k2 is -0.3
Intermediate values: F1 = 0.6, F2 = 0.4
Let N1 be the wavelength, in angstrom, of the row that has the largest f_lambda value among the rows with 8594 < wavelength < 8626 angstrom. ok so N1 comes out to 8624.0 angstrom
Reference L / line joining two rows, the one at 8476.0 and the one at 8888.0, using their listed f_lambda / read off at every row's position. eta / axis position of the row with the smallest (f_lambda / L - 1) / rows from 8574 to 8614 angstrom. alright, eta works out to 8608.0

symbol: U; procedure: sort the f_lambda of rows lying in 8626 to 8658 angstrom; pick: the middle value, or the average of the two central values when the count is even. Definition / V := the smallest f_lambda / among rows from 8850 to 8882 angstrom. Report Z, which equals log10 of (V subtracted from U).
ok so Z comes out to -0.59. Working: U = 8.5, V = 8.286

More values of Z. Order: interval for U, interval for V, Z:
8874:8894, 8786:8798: -0.54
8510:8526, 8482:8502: -0.01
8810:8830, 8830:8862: -1.43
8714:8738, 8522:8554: 0.43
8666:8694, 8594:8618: -0.49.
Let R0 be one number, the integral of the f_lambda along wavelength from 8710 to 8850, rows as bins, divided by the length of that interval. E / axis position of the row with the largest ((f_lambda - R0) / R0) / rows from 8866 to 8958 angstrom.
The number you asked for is 8880.0 angstrom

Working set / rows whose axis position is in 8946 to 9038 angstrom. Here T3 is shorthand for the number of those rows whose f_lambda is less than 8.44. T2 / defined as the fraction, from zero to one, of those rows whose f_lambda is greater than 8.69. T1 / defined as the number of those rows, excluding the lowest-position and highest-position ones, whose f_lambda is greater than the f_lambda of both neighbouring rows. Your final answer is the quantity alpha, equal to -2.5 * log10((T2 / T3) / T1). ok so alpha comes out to 6.4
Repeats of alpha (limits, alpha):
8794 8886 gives 4.1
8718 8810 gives 3.2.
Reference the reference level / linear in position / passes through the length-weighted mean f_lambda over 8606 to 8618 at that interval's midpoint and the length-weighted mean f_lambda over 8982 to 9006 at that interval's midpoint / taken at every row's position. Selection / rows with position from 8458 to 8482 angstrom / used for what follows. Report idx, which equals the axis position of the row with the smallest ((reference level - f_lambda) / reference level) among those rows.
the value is 8472.0 angstrom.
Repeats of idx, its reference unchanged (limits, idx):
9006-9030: 9024.0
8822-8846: 8844.0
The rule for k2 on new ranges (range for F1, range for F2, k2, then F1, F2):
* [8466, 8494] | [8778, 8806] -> -1.1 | 0.4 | 1.0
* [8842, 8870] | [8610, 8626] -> 0.3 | 1.1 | 0.3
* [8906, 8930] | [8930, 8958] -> -0.3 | 0.6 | 0.4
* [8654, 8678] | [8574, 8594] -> 0.4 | 1.2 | 0.2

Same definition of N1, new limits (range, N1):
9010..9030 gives 9024.0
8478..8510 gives 8508.0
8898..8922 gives 8912.0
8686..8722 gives 8716.0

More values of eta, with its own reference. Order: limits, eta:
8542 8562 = 8544.0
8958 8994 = 8964.0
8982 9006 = 8984.0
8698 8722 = 8704.0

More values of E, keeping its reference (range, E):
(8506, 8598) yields 8508.0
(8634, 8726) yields 8684.0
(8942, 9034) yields 8988.0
